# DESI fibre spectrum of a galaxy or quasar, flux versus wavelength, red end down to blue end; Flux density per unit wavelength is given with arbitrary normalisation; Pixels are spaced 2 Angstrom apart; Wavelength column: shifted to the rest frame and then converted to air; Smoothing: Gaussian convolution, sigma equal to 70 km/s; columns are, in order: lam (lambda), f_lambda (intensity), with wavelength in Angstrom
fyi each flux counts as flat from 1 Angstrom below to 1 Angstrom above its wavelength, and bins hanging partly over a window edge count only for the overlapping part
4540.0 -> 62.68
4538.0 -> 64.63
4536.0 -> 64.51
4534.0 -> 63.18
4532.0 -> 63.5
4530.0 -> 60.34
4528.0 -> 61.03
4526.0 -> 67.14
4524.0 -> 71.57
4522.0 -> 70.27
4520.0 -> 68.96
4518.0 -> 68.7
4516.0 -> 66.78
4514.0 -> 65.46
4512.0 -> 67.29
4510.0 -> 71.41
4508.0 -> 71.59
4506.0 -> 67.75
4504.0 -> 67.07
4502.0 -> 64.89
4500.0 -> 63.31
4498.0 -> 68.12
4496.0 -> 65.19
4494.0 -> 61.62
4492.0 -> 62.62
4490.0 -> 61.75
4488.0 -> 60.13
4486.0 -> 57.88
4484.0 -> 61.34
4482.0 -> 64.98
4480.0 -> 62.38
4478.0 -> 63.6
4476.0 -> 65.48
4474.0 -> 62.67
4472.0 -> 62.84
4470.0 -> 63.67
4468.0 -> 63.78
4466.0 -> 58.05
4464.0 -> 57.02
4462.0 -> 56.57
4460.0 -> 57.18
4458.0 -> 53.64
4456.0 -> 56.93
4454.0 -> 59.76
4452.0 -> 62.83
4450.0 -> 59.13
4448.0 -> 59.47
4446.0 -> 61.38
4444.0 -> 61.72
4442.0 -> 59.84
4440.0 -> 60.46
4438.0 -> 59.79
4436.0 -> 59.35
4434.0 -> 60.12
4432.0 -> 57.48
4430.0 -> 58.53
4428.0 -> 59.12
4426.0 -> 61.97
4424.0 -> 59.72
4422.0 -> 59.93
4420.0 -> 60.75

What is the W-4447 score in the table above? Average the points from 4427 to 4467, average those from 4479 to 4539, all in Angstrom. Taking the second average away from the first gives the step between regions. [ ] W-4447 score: -6.3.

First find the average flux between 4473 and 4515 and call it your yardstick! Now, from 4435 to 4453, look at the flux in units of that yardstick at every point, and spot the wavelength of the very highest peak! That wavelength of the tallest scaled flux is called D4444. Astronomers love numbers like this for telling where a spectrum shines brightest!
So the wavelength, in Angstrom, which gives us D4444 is 4452.0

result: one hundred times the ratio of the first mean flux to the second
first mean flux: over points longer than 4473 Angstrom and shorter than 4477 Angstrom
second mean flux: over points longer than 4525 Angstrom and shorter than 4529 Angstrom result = 100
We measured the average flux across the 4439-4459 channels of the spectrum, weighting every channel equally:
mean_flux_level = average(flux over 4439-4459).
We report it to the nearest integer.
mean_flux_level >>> 60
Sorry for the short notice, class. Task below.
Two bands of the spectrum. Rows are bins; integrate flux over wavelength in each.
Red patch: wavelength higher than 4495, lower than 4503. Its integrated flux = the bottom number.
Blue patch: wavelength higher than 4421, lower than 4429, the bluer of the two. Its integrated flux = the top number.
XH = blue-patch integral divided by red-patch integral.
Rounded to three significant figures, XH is 0.921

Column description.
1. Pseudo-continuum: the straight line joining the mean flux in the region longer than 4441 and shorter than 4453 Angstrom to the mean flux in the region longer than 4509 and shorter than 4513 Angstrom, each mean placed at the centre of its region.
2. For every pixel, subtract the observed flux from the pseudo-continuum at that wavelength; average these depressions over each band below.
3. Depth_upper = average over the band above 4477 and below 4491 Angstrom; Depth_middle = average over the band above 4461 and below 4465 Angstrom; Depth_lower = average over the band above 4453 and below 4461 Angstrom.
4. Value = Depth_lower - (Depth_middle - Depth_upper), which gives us 3.1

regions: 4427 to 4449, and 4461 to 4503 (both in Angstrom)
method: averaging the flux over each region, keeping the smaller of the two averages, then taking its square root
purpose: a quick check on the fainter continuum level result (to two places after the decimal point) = 7.73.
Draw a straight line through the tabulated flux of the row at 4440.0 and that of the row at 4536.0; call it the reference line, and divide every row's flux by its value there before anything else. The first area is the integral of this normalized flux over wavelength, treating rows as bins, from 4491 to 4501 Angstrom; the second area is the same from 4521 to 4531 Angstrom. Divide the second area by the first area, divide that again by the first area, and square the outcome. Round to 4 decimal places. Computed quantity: 0.0098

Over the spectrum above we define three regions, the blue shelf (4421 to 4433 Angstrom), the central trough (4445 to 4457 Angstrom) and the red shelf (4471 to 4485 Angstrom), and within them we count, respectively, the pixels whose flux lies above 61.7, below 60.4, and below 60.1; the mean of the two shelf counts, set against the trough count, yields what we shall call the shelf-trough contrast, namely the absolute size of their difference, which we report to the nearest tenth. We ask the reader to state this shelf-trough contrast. 3.5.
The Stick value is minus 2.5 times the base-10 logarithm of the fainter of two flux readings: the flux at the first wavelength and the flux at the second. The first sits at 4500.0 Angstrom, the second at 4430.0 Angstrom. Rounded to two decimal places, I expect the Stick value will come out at -4.42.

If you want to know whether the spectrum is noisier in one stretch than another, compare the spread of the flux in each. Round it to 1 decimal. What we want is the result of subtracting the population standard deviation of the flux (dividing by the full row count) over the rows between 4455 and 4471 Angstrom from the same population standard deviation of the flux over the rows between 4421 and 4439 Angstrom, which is -2.2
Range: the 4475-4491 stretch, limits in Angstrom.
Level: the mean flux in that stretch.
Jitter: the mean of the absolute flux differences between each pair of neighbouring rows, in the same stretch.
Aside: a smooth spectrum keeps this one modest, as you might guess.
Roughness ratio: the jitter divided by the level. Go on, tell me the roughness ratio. 0.038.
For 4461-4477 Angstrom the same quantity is 0.026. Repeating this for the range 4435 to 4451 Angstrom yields 0.015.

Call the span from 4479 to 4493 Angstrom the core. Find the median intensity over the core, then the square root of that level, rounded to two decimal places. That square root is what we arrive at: 7.86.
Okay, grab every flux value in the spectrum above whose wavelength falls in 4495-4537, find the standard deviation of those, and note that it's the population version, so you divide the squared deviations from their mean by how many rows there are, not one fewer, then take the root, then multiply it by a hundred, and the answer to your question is 319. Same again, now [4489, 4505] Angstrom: 226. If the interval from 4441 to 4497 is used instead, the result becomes 292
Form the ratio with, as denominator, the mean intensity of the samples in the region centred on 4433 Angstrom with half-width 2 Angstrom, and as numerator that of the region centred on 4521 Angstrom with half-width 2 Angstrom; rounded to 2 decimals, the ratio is 1.18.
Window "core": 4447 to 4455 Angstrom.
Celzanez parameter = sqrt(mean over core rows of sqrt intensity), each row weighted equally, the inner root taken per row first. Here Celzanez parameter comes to 2.79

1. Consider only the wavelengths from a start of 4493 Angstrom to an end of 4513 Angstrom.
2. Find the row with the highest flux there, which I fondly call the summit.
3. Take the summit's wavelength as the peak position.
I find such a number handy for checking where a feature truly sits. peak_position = 4508.0 Angstrom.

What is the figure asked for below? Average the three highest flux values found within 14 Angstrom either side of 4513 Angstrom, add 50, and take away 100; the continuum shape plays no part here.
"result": 22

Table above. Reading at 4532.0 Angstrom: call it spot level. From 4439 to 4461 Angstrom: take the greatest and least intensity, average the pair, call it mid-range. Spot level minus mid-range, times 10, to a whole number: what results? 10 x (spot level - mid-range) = 53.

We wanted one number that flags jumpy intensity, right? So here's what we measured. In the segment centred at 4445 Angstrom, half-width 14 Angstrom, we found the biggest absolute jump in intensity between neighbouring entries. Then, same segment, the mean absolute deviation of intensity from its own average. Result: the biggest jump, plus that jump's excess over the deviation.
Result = 5.9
